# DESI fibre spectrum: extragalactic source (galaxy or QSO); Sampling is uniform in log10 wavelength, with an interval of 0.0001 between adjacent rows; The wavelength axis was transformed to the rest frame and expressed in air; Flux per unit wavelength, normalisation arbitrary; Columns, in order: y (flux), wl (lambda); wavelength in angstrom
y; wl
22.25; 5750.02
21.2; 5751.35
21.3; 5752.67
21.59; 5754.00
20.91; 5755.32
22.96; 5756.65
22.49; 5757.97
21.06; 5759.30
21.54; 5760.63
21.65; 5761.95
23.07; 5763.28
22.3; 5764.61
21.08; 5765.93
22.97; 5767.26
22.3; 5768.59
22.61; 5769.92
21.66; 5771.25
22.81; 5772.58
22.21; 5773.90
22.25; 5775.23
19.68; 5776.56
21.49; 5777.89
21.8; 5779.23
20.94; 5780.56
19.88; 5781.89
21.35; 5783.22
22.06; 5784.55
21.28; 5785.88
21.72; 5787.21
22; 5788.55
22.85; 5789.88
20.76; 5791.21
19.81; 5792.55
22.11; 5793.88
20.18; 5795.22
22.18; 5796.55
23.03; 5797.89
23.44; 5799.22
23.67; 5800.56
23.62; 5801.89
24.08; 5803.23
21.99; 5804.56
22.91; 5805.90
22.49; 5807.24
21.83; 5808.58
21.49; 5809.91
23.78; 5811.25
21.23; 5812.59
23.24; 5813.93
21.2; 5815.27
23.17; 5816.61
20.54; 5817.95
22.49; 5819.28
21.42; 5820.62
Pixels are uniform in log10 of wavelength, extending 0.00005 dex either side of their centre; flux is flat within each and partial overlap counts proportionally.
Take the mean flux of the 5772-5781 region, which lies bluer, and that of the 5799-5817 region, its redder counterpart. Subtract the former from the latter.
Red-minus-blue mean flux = 1.1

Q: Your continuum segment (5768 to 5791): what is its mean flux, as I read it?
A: 21.7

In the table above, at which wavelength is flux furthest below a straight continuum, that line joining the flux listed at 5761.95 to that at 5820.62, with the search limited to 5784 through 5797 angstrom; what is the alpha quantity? 5792.55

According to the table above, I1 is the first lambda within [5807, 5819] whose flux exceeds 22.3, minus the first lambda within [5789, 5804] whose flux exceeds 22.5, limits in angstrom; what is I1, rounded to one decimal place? 17.4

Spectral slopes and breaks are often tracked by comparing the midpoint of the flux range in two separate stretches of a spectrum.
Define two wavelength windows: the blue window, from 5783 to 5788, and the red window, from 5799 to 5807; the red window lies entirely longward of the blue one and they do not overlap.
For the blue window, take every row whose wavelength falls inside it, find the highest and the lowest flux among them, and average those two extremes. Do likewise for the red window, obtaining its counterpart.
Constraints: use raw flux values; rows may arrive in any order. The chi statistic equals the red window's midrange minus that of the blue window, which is 1.4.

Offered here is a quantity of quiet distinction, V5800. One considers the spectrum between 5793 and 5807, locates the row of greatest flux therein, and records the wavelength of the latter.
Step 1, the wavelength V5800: 5803.23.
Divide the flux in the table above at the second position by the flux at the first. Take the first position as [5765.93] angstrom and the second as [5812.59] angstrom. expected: 1.01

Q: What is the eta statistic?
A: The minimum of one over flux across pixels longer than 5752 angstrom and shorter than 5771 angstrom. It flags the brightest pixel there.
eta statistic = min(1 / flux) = 0.0433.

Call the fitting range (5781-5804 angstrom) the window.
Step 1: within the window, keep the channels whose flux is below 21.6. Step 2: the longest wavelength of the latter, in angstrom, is 5795.22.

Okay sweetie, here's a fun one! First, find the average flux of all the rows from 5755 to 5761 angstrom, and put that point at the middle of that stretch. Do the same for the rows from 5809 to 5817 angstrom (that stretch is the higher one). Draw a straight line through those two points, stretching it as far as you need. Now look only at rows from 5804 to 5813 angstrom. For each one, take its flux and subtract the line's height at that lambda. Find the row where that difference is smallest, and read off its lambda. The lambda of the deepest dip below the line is 5812.59 angstrom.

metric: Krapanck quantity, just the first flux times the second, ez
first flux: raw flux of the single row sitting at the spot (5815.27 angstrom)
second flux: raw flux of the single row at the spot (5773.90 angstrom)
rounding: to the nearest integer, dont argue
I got 471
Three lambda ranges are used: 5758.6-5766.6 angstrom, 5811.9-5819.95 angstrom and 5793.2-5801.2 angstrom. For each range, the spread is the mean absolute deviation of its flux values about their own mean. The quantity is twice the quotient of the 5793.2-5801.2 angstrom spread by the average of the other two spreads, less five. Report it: -2.6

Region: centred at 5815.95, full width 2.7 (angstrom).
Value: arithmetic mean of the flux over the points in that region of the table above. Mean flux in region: 22.2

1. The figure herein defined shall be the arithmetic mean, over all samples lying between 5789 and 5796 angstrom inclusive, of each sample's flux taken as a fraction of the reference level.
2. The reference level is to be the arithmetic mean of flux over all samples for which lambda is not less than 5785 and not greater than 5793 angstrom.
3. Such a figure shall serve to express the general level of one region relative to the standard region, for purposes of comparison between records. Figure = 0.988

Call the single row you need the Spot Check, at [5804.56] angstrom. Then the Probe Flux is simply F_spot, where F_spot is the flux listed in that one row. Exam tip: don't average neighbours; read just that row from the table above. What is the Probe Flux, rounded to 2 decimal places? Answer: 21.99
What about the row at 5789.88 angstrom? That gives 22.85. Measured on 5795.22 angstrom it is 20.18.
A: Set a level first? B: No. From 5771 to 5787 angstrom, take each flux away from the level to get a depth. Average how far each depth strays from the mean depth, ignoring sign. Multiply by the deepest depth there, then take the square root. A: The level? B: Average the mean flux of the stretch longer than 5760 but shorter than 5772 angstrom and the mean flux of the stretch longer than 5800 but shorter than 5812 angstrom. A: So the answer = 1.39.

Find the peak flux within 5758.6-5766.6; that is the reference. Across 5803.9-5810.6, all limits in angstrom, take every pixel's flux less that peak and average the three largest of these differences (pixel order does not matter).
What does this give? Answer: -0.61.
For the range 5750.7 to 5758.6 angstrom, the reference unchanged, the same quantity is -0.72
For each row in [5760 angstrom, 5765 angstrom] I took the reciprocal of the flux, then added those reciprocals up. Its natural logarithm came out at -1.71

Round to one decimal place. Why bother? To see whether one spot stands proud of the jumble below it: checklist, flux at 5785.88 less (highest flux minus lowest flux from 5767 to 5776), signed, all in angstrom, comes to 20.0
